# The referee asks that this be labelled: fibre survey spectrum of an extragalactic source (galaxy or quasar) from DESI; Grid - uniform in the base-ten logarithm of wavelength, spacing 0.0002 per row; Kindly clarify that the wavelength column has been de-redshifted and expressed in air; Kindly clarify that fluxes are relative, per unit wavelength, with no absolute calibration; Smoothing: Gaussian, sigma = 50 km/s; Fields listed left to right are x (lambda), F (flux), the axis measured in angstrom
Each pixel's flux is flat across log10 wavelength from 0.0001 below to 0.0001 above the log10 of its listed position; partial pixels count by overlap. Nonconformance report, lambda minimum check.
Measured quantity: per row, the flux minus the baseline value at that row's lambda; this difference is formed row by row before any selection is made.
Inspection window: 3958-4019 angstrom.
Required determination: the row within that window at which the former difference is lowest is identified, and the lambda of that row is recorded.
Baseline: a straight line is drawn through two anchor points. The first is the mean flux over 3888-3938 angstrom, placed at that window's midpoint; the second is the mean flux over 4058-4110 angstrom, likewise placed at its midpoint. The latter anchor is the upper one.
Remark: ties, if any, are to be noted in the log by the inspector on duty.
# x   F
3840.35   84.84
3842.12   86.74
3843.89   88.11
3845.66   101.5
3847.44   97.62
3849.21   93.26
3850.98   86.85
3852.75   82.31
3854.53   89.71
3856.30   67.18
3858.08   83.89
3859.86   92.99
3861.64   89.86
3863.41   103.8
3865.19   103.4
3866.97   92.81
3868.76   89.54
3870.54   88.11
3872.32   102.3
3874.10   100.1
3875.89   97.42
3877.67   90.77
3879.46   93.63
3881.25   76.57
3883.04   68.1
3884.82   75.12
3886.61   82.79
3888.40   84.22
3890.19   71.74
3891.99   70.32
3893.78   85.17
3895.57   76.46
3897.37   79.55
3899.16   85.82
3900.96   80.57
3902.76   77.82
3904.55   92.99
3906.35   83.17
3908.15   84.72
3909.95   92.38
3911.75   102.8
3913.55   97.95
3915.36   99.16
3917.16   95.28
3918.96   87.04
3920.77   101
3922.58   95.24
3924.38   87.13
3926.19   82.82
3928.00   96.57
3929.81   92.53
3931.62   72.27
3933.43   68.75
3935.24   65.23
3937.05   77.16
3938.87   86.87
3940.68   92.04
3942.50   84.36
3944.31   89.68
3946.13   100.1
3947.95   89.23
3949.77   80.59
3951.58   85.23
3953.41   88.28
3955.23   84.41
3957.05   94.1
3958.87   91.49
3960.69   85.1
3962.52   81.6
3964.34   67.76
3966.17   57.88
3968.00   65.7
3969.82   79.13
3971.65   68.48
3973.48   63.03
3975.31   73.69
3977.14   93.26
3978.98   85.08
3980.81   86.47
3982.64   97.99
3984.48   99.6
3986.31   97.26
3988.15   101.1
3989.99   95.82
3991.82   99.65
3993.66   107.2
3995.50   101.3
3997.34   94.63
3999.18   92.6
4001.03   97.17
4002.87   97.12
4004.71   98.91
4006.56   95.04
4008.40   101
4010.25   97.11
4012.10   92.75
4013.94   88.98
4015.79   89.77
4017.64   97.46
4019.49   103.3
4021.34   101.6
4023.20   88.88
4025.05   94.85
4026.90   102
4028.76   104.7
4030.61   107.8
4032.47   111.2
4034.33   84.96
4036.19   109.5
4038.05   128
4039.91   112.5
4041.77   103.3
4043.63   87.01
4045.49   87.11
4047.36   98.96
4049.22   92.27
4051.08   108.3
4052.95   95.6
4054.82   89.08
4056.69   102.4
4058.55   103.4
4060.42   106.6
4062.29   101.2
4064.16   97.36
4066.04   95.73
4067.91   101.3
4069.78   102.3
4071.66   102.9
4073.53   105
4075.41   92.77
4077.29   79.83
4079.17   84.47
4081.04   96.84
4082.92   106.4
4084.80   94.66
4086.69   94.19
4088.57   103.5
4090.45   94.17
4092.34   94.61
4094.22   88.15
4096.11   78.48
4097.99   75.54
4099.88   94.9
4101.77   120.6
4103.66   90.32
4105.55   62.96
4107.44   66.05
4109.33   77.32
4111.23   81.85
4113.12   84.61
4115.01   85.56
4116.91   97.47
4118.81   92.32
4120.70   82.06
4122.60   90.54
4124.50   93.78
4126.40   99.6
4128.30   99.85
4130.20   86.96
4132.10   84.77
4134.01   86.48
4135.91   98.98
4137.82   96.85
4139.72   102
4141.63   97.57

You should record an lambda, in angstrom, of 3966.17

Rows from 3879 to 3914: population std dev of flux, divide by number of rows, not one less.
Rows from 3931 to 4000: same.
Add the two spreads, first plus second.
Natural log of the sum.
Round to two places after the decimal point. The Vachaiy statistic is 3.06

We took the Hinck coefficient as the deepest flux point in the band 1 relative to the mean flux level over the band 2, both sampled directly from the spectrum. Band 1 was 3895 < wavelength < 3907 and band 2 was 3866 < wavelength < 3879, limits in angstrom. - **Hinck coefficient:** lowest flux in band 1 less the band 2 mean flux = -18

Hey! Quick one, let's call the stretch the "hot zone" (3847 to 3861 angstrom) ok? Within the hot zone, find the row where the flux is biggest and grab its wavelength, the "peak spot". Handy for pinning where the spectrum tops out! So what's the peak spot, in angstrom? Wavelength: 3847.44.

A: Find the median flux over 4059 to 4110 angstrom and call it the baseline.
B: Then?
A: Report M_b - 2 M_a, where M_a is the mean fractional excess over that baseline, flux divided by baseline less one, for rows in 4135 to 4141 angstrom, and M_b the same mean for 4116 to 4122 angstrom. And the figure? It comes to -0.14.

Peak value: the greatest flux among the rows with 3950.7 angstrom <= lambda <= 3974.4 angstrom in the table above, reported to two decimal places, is 94.10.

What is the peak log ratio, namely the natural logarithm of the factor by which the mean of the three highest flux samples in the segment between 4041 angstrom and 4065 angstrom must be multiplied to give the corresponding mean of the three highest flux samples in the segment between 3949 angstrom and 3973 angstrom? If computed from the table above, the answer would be -0.15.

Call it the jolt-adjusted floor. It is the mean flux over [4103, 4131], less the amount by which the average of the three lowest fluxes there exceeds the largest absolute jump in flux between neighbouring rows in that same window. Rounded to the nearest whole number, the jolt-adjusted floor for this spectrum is 45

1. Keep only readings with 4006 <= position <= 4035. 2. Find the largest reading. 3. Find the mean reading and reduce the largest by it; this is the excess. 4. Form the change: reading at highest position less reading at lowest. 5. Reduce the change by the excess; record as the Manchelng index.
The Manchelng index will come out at -24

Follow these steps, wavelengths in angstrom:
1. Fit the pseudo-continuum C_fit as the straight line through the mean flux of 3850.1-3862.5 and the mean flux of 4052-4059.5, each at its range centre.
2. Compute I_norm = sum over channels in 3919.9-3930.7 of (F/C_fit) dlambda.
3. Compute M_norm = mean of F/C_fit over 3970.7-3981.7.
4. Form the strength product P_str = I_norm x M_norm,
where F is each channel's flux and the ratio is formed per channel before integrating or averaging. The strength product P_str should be 9.5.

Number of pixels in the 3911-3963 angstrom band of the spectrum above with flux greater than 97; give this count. 5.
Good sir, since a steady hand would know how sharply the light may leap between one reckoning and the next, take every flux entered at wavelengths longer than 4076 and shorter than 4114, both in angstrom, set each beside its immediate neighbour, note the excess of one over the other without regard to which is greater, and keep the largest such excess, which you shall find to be 30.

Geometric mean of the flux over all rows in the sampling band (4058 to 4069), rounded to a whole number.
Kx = 101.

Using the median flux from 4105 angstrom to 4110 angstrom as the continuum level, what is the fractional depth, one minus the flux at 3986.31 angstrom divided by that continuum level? -0.47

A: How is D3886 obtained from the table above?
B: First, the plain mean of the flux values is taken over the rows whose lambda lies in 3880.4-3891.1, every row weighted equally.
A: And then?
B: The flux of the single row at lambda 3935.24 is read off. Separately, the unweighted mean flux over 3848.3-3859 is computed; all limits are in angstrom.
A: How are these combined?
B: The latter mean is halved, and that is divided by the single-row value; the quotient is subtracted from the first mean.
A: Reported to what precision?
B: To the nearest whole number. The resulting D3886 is 76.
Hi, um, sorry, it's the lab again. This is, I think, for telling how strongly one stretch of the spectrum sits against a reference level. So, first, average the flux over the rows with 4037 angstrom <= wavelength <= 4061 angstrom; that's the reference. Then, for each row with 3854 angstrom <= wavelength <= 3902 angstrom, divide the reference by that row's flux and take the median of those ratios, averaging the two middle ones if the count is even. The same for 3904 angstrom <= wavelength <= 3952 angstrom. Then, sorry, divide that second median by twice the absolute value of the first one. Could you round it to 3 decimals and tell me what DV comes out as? 0.481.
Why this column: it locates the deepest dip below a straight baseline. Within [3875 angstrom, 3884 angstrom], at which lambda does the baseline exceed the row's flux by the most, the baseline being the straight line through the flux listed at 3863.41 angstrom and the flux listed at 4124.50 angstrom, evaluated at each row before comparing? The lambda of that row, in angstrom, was 3883.04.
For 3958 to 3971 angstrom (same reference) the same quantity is 3966.17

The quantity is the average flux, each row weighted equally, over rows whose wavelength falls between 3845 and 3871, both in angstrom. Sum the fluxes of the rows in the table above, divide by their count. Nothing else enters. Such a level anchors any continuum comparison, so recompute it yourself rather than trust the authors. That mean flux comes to 91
